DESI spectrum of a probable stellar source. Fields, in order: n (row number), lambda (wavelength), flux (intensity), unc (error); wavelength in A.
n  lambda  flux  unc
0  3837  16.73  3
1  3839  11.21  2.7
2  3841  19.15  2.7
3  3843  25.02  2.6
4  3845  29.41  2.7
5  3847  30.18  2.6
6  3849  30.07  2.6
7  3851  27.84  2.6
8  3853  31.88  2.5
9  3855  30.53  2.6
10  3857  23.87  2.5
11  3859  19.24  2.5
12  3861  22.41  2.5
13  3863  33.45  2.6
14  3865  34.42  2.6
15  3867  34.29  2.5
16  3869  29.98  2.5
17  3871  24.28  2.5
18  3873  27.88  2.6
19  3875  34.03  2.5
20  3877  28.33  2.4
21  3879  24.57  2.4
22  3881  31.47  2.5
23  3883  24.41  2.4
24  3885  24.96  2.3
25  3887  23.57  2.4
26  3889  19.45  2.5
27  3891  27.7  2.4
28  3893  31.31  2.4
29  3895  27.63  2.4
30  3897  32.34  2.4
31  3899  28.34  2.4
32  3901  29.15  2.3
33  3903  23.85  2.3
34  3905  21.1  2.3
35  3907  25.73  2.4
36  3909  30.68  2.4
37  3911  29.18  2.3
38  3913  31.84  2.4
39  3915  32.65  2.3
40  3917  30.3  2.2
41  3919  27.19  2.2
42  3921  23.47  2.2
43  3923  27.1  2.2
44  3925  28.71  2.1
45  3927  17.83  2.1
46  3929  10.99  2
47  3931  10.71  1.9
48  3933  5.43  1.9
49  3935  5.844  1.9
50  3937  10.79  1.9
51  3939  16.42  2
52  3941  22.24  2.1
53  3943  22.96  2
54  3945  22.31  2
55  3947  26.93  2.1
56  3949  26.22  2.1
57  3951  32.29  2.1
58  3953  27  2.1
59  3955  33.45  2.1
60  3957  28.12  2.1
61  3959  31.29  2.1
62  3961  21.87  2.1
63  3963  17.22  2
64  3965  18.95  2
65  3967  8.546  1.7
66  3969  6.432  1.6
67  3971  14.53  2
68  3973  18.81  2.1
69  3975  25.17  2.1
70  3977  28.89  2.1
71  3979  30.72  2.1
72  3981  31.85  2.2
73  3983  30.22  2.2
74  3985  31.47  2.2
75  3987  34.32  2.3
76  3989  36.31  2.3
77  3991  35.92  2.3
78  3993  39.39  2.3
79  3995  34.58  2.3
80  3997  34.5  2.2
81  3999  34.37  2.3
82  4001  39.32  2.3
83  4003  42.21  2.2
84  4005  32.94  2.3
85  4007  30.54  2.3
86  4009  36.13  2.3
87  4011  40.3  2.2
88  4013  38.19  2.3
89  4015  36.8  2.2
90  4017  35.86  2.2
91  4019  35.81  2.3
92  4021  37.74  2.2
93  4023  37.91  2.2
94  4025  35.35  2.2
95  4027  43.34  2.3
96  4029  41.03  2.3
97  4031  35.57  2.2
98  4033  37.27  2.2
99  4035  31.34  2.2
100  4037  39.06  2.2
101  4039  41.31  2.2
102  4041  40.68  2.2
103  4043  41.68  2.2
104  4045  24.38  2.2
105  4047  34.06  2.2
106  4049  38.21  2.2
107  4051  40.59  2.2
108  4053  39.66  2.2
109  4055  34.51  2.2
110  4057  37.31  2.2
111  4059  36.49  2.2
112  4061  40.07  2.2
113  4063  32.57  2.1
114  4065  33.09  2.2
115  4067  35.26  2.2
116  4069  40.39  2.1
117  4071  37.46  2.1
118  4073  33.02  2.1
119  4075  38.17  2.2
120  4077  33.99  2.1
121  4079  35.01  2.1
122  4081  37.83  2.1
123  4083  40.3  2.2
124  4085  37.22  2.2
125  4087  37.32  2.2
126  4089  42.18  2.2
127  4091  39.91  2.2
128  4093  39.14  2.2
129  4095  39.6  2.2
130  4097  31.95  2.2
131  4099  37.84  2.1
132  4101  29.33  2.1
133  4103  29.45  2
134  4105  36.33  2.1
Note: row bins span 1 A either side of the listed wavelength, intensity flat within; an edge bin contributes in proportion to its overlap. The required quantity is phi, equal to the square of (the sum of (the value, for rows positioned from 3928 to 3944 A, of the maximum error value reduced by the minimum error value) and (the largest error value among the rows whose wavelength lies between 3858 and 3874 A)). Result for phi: 7.8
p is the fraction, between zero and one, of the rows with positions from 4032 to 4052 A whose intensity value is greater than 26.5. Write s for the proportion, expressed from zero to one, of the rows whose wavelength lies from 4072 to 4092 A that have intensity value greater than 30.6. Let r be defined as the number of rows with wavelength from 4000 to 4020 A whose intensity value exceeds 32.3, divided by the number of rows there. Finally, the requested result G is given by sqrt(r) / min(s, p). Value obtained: 1.1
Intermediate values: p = 0.90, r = 0.9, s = 1.00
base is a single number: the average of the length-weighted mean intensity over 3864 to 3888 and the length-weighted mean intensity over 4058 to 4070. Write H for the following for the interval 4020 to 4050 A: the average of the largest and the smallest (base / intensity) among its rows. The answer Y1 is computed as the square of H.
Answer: 1.1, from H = 1.0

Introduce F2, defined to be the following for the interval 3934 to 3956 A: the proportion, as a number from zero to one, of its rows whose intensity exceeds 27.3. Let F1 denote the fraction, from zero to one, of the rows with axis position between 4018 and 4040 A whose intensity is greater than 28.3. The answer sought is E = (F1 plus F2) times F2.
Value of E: 0.2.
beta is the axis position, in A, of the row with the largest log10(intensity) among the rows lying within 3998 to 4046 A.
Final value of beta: 4027 A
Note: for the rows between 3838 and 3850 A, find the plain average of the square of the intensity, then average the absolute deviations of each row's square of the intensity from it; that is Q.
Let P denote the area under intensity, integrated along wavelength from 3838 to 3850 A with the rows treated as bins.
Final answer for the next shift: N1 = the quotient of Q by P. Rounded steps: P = 290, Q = 260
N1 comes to 0.90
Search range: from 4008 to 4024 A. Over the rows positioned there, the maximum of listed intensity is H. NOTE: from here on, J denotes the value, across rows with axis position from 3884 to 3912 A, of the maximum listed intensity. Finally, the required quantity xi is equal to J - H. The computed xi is -8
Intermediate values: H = 40.3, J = 32.34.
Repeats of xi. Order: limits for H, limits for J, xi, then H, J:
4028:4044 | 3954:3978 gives -8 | 41.68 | 33.45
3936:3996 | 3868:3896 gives -5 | 39.39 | 34.03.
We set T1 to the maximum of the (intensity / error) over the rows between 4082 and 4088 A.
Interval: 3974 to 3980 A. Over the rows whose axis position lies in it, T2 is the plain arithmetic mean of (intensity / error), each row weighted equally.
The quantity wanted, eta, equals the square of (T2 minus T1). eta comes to 23.6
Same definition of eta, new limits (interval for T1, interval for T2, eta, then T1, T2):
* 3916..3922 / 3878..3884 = 7.7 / 13.8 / 11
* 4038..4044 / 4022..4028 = 2.4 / 18.9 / 17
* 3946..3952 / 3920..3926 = 10.0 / 15.4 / 12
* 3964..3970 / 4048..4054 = 71.8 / 9.5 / 18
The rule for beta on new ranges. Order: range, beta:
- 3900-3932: 3915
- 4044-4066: 4051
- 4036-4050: 4043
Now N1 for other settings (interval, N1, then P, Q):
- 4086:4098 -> 0.40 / 460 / 183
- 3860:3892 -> 0.25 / 890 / 220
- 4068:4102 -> 0.15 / 1261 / 186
